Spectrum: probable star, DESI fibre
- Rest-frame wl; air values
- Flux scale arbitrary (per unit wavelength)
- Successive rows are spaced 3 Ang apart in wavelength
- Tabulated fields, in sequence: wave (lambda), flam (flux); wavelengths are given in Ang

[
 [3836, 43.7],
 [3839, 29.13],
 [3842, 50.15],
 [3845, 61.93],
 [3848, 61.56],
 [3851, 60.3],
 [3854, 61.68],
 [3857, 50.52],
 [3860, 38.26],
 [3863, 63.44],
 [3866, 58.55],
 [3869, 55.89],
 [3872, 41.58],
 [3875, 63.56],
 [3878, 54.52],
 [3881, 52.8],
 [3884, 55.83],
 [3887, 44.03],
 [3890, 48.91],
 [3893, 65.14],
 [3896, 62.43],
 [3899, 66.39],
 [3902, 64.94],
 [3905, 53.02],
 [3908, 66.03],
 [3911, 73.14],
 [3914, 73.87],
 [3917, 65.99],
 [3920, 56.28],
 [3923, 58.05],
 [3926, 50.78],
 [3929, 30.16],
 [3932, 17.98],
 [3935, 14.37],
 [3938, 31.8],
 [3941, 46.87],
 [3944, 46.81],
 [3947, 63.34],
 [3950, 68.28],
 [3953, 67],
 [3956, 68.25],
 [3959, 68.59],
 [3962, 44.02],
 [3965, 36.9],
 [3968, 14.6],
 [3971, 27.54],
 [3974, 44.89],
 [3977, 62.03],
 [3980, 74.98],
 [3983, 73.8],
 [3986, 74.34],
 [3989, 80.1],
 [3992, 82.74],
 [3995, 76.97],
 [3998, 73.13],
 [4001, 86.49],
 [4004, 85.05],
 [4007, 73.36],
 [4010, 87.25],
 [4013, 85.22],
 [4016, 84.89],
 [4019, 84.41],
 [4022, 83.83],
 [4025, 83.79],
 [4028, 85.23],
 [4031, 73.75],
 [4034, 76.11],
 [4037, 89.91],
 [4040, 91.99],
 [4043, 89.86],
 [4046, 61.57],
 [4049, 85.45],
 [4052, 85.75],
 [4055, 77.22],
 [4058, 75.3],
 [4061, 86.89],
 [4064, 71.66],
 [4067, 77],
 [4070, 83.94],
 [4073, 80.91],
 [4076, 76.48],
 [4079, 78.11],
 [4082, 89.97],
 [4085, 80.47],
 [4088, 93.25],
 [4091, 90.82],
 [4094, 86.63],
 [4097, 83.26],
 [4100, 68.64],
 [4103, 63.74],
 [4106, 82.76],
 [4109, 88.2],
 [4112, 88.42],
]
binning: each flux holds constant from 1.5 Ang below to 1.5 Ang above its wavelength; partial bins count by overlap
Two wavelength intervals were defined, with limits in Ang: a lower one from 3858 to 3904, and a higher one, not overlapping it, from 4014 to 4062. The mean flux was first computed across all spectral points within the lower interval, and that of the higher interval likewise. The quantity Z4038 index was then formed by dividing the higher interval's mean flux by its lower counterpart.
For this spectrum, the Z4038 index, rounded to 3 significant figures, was 1.48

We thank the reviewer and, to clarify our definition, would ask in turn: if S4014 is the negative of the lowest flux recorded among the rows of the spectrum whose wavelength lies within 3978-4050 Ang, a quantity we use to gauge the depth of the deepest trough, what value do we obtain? -62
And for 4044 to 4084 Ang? -62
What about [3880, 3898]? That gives -44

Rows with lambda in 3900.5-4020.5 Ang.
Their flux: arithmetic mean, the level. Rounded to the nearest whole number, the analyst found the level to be 61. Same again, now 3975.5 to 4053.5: 80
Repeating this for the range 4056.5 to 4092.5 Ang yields 82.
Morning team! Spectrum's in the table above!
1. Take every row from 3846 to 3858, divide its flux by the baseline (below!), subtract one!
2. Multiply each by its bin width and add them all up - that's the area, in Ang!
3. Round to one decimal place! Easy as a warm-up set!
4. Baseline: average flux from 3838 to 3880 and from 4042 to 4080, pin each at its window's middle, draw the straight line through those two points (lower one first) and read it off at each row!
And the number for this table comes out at 1.3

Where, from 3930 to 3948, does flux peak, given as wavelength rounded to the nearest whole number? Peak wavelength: 3947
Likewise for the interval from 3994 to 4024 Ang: 4010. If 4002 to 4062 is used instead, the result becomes 4040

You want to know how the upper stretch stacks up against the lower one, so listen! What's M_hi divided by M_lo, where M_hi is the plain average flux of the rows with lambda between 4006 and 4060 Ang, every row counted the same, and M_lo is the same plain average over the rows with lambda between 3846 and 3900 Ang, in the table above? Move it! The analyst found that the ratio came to 1.47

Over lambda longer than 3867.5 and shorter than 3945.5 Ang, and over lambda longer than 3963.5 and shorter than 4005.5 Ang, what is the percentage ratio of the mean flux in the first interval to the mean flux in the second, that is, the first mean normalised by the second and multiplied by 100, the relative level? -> 82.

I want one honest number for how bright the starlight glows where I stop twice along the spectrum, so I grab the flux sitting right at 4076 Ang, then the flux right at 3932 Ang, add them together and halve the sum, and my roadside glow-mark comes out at 47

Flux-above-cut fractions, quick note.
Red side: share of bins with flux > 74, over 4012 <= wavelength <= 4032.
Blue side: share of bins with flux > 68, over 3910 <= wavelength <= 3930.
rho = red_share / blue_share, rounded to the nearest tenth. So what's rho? 3.0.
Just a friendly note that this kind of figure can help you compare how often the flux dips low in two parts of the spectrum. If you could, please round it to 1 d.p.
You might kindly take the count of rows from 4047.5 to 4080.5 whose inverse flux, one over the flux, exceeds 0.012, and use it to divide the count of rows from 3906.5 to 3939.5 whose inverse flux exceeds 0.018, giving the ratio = 0.7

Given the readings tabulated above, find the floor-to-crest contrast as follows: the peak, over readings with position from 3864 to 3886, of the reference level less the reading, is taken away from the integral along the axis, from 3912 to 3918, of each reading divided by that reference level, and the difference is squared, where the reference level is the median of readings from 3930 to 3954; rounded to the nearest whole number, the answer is 14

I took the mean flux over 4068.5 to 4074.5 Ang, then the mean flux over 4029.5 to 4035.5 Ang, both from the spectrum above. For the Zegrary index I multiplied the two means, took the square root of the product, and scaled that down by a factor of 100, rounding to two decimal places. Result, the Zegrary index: 0.79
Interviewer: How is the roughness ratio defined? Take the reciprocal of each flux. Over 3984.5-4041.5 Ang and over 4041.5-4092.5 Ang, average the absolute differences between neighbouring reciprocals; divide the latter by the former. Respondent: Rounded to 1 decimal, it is 1.9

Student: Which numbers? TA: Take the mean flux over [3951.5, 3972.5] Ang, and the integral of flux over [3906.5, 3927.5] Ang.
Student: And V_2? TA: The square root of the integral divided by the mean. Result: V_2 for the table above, 5.34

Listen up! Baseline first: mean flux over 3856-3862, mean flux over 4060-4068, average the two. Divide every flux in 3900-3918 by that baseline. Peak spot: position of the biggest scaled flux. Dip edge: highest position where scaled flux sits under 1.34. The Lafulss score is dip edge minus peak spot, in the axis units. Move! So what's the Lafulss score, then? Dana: 3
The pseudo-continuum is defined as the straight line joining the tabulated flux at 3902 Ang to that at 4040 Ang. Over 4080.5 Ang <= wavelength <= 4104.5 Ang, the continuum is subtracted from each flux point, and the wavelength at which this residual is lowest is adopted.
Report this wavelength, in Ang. 4103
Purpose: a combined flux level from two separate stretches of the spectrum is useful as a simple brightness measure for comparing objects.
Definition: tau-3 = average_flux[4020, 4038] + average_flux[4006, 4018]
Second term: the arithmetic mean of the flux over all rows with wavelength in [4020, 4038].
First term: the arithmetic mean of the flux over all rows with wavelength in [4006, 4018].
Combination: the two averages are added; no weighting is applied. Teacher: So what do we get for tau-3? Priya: 165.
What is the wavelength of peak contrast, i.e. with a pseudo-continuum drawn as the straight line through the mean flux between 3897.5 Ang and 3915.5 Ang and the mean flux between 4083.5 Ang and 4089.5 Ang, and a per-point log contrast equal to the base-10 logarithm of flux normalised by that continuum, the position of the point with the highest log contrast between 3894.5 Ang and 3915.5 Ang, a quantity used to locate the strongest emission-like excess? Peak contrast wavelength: 3914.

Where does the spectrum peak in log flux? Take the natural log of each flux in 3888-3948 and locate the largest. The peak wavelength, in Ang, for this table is 3914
